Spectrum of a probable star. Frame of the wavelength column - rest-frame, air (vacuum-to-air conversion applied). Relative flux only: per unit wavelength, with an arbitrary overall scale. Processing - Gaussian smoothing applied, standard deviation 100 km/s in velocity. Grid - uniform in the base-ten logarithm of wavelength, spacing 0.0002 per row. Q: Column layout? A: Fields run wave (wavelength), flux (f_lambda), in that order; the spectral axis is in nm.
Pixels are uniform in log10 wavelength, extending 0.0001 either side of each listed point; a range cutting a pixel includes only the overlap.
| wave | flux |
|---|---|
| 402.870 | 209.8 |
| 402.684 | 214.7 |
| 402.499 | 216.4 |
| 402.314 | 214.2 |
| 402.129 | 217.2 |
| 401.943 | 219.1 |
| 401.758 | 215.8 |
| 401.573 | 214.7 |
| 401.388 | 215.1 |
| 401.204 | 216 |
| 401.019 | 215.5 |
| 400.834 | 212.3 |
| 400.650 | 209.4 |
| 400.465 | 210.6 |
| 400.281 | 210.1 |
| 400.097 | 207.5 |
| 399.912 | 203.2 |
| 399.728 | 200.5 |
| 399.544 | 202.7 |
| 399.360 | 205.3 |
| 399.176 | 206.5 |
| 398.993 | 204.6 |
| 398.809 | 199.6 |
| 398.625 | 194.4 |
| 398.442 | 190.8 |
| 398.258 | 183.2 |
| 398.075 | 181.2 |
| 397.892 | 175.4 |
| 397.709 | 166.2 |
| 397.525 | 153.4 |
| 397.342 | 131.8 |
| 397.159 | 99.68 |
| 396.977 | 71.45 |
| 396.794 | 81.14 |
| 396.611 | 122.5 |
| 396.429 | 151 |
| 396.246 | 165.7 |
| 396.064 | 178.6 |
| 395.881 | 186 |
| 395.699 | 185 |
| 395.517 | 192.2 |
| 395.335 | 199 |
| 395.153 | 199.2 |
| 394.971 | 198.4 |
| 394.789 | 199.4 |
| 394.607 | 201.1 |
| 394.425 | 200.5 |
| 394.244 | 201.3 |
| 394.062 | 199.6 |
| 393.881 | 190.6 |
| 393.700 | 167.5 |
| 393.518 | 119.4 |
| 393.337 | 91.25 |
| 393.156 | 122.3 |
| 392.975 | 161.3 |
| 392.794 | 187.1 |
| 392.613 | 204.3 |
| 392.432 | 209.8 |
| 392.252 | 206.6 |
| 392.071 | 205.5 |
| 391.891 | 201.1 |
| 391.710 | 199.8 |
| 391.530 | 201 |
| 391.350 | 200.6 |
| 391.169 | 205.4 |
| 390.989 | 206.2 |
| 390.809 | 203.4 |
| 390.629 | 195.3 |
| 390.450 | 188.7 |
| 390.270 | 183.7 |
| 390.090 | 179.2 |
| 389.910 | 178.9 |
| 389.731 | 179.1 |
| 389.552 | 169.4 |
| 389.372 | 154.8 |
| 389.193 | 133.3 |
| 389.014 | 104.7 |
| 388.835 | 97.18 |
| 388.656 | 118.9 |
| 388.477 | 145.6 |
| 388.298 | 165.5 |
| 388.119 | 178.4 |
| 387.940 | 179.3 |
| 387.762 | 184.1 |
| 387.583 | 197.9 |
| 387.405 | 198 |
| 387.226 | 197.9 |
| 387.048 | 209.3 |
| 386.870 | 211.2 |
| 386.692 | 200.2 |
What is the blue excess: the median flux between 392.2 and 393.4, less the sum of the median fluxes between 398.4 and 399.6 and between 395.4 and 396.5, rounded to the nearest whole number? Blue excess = -197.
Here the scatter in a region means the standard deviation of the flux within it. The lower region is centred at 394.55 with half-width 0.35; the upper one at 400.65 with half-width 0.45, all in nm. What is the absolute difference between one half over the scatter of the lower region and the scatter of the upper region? 2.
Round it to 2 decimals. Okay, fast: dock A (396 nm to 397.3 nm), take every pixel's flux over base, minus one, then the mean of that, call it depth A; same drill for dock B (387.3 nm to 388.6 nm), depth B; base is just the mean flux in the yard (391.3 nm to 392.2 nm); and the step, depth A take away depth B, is -0.27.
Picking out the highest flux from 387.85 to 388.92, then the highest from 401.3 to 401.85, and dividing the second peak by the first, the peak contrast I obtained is 1.20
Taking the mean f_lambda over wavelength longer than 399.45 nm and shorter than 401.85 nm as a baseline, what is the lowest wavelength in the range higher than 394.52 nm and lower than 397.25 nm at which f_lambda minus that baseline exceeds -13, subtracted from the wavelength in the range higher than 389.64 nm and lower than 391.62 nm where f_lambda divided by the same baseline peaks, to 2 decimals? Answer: -3.62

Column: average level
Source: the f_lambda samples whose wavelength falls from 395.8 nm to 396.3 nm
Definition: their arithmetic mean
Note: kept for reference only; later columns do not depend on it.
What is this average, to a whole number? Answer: 177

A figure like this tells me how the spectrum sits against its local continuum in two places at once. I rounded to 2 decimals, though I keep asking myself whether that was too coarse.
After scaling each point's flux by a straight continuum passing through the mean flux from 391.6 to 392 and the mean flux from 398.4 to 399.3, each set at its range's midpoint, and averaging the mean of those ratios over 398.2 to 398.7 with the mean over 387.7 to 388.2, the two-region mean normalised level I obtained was 0.92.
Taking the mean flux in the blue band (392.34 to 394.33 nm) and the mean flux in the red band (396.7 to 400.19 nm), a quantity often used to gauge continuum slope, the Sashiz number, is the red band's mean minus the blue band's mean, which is 3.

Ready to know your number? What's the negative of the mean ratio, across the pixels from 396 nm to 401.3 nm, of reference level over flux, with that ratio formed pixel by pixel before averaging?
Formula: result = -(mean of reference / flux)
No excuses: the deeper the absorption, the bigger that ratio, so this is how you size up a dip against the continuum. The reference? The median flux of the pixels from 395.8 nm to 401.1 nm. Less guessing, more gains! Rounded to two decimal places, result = -1.17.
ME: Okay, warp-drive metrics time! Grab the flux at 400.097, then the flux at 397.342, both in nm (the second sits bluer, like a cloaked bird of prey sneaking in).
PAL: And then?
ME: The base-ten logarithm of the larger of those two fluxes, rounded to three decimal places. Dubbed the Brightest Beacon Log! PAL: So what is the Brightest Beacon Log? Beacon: 2.317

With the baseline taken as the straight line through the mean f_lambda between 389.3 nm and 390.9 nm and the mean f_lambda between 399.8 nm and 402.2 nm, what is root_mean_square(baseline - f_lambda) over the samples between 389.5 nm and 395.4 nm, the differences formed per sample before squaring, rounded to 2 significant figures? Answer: 28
